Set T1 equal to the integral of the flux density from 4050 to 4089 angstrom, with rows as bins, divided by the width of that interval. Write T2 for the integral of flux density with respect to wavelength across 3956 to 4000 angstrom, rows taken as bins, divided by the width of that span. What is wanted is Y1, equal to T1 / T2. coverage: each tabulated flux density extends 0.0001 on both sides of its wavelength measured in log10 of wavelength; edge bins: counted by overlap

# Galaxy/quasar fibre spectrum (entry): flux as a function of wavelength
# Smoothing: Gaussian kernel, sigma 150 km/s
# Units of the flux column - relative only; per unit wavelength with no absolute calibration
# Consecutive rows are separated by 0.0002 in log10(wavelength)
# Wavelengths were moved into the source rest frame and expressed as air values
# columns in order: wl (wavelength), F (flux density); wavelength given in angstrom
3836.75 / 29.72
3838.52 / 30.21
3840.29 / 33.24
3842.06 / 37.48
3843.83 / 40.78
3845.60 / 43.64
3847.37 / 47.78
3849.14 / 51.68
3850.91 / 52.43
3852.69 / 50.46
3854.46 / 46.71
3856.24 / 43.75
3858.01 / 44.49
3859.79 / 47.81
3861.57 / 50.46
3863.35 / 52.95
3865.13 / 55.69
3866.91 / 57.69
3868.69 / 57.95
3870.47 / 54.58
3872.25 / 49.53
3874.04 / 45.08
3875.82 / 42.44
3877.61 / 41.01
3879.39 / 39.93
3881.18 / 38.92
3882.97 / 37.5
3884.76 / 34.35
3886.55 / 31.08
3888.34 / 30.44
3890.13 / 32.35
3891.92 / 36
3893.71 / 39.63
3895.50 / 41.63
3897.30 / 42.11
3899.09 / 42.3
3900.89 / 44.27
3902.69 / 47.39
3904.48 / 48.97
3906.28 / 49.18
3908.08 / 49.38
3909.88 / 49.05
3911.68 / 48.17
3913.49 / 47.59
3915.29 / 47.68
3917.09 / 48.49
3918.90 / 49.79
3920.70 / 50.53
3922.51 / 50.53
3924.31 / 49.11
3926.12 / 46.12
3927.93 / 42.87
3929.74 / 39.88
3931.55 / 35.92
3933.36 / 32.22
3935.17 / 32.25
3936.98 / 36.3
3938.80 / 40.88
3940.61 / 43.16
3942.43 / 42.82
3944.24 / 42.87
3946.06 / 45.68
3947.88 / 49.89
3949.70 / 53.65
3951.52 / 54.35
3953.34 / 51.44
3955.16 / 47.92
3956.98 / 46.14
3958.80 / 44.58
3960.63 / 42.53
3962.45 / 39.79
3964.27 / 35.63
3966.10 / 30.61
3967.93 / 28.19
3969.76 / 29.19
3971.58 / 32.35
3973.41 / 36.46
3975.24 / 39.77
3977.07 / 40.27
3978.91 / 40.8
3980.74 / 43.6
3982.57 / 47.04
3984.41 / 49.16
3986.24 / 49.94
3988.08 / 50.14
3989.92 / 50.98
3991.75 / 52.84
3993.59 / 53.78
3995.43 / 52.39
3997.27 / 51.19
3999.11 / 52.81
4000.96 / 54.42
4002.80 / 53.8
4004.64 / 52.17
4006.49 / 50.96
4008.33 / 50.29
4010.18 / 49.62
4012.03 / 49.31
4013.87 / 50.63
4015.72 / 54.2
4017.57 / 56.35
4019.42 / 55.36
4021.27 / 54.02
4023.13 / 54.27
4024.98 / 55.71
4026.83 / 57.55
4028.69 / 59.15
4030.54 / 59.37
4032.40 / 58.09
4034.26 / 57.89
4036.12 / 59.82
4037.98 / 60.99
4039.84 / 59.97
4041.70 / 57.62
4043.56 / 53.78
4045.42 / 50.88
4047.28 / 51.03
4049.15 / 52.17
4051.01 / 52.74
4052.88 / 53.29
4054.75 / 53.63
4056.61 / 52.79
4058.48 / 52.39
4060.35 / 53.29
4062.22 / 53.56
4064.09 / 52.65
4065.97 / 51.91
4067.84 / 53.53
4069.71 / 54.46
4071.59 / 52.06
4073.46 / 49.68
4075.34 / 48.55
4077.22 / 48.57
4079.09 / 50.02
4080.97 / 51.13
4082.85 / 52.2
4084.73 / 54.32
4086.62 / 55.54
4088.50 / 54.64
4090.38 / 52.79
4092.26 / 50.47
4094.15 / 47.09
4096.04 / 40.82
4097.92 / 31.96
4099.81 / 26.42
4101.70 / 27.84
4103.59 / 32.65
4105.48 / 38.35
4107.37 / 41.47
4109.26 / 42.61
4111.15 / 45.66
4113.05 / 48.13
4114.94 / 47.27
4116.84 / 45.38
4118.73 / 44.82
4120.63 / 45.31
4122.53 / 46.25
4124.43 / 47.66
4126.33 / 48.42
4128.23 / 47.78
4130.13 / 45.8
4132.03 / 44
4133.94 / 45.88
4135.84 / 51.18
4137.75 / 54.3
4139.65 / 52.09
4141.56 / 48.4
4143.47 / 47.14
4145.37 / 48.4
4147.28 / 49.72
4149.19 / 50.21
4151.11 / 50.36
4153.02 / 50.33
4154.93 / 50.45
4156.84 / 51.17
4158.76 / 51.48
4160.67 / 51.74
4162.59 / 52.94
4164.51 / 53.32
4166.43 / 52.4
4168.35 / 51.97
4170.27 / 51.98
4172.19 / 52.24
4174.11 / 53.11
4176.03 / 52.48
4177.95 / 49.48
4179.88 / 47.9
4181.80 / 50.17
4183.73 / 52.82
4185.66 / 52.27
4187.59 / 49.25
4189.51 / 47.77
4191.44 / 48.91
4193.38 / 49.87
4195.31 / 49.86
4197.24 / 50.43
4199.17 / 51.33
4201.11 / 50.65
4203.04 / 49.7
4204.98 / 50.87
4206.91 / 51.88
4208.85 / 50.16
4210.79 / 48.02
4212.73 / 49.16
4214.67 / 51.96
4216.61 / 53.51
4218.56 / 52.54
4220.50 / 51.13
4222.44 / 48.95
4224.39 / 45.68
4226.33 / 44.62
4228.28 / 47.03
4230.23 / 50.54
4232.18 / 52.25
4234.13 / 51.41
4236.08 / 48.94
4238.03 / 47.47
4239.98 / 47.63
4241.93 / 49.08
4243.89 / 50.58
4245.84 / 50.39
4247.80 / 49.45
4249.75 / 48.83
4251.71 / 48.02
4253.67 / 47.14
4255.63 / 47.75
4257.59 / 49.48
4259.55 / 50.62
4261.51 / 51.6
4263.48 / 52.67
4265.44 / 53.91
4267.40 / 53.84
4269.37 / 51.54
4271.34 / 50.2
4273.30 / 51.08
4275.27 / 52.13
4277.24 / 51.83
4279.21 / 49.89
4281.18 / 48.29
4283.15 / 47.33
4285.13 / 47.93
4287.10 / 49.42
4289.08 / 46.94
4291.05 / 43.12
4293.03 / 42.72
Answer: 1.21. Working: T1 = 52.4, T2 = 43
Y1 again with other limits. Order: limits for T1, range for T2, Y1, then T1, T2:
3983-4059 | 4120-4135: 1.16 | 53.8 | 46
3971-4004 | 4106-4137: 1.03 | 47.5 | 46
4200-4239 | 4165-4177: 0.95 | 49.8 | 52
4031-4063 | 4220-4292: 1.11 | 55.0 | 49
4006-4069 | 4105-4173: 1.12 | 54.4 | 49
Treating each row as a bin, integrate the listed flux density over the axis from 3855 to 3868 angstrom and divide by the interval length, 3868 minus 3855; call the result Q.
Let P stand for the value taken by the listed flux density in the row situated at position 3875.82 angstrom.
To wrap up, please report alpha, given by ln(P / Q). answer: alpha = -0.17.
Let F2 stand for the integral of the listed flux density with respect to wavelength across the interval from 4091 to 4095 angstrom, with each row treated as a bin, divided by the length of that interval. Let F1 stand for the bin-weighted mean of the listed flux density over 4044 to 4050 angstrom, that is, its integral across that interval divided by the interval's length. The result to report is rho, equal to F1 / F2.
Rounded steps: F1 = 52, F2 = 49.1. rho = 1.05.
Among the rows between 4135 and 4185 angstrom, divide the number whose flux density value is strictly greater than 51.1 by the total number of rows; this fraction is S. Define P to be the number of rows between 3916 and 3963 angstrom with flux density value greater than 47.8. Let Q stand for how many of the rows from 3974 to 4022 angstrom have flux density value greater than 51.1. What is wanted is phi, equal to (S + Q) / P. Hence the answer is 1.3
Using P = 10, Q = 12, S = 0.6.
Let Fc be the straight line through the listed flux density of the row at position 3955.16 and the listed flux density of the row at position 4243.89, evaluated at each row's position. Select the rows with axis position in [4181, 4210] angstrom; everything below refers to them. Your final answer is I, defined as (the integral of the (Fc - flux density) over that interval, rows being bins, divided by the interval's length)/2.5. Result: -0.1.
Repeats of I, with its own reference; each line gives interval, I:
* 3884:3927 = 1.4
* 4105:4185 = 0.3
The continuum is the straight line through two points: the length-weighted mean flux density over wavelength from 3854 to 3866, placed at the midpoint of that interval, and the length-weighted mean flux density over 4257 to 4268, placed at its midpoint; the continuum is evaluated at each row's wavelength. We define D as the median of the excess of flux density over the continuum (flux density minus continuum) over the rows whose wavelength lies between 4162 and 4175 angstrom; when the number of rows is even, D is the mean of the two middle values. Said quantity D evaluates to 1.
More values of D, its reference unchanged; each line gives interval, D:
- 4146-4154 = -1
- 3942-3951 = -4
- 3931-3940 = -14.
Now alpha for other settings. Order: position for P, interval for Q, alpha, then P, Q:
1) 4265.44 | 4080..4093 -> 0.02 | 53.91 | 53.0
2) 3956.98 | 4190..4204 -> -0.08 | 46.14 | 50.0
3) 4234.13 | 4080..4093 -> -0.03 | 51.41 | 53.0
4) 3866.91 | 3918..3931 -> 0.21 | 57.69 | 46.7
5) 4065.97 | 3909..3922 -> 0.06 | 51.91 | 48.8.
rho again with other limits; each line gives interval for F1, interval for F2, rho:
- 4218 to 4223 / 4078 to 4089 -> 0.96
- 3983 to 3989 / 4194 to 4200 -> 0.98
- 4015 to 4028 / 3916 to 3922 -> 1.12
